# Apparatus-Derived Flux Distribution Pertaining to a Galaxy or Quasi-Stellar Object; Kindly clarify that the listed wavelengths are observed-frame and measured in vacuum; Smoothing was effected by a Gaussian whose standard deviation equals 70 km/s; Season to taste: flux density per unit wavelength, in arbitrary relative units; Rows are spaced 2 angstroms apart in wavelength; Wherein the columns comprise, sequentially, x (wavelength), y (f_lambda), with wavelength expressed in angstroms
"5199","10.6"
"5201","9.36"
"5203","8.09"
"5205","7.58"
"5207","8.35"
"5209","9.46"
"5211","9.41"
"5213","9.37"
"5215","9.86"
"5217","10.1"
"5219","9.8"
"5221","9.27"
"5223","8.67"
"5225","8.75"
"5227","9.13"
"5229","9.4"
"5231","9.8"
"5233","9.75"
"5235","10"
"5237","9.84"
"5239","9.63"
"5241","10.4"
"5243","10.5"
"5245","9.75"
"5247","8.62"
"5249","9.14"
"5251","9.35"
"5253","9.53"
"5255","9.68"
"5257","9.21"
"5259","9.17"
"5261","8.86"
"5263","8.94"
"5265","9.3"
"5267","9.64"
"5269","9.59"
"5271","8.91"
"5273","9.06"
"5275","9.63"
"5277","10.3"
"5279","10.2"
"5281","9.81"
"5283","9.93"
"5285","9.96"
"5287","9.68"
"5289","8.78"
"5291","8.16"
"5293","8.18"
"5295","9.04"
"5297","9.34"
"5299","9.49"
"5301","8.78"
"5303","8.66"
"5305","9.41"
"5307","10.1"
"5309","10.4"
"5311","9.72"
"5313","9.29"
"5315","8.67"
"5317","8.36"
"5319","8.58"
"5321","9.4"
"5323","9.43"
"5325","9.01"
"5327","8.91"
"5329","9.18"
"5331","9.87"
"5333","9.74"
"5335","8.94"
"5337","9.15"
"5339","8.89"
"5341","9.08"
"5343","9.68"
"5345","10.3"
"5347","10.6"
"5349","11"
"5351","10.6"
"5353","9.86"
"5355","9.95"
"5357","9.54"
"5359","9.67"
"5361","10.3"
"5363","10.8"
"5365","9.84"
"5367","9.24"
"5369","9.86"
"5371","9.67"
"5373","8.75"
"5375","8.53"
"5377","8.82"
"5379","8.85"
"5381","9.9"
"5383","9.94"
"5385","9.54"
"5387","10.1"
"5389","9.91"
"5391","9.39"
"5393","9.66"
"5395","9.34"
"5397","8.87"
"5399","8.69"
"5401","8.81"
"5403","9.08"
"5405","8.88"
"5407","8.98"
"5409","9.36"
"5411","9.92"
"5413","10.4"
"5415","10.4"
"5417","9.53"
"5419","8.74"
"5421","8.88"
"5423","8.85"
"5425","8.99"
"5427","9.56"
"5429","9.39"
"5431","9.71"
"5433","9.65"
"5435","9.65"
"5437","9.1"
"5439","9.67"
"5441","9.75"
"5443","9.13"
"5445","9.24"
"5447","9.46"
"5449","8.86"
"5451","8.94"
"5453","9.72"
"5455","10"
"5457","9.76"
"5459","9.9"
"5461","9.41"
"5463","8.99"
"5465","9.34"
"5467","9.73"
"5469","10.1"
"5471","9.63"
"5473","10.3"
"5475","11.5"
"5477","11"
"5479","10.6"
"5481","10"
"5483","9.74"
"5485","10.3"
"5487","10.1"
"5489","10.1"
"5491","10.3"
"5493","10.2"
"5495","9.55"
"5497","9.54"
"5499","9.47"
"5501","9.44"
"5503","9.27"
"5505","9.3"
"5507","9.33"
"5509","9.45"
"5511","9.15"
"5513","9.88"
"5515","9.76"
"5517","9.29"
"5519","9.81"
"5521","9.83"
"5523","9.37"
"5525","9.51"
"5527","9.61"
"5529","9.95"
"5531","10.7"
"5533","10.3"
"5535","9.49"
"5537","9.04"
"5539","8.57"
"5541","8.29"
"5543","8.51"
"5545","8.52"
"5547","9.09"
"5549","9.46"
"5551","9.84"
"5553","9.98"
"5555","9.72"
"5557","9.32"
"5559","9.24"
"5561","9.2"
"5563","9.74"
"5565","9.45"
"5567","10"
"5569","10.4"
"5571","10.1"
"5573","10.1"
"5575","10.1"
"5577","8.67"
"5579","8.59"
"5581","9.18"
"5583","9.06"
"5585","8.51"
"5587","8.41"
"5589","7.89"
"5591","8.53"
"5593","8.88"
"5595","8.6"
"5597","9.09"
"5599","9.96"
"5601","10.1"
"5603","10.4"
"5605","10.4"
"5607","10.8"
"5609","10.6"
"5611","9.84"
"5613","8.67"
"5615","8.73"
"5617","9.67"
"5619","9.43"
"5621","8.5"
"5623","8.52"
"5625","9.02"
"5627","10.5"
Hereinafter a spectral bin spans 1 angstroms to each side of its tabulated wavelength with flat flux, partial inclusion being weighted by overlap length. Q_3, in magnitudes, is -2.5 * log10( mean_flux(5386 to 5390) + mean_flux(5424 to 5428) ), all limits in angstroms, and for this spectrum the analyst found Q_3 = -3.21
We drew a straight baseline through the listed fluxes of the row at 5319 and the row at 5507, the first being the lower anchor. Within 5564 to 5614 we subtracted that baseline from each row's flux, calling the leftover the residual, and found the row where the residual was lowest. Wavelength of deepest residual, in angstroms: 5589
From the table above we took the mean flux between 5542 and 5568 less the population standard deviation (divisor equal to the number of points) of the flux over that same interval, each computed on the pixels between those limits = 8.92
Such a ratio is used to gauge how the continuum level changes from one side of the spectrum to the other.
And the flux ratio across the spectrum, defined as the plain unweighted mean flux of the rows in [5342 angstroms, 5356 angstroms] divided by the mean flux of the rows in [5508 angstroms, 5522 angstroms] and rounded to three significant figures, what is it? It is 1.07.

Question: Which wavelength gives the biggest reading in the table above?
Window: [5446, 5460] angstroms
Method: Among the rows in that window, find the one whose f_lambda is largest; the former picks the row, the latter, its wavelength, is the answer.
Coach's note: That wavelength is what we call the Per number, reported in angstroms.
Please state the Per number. 5455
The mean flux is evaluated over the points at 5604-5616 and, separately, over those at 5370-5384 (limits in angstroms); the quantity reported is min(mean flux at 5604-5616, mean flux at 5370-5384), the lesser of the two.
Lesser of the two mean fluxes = 9.21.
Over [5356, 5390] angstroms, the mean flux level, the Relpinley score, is 9.60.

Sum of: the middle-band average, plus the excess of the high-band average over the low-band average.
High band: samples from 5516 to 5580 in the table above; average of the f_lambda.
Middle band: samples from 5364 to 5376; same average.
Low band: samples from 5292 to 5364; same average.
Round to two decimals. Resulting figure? 9.31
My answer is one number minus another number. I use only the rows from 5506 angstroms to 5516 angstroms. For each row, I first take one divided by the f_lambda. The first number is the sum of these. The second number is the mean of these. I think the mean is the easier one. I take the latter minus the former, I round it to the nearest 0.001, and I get -0.421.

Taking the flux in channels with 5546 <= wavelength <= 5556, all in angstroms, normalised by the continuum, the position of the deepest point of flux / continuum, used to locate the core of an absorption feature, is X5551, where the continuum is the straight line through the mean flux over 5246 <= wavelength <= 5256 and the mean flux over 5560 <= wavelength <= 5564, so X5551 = 5547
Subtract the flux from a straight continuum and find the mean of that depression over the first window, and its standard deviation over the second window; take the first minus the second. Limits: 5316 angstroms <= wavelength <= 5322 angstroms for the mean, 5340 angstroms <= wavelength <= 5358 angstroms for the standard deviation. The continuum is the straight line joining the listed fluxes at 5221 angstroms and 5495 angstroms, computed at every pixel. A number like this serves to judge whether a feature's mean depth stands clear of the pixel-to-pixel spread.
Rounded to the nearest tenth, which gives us 0.0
